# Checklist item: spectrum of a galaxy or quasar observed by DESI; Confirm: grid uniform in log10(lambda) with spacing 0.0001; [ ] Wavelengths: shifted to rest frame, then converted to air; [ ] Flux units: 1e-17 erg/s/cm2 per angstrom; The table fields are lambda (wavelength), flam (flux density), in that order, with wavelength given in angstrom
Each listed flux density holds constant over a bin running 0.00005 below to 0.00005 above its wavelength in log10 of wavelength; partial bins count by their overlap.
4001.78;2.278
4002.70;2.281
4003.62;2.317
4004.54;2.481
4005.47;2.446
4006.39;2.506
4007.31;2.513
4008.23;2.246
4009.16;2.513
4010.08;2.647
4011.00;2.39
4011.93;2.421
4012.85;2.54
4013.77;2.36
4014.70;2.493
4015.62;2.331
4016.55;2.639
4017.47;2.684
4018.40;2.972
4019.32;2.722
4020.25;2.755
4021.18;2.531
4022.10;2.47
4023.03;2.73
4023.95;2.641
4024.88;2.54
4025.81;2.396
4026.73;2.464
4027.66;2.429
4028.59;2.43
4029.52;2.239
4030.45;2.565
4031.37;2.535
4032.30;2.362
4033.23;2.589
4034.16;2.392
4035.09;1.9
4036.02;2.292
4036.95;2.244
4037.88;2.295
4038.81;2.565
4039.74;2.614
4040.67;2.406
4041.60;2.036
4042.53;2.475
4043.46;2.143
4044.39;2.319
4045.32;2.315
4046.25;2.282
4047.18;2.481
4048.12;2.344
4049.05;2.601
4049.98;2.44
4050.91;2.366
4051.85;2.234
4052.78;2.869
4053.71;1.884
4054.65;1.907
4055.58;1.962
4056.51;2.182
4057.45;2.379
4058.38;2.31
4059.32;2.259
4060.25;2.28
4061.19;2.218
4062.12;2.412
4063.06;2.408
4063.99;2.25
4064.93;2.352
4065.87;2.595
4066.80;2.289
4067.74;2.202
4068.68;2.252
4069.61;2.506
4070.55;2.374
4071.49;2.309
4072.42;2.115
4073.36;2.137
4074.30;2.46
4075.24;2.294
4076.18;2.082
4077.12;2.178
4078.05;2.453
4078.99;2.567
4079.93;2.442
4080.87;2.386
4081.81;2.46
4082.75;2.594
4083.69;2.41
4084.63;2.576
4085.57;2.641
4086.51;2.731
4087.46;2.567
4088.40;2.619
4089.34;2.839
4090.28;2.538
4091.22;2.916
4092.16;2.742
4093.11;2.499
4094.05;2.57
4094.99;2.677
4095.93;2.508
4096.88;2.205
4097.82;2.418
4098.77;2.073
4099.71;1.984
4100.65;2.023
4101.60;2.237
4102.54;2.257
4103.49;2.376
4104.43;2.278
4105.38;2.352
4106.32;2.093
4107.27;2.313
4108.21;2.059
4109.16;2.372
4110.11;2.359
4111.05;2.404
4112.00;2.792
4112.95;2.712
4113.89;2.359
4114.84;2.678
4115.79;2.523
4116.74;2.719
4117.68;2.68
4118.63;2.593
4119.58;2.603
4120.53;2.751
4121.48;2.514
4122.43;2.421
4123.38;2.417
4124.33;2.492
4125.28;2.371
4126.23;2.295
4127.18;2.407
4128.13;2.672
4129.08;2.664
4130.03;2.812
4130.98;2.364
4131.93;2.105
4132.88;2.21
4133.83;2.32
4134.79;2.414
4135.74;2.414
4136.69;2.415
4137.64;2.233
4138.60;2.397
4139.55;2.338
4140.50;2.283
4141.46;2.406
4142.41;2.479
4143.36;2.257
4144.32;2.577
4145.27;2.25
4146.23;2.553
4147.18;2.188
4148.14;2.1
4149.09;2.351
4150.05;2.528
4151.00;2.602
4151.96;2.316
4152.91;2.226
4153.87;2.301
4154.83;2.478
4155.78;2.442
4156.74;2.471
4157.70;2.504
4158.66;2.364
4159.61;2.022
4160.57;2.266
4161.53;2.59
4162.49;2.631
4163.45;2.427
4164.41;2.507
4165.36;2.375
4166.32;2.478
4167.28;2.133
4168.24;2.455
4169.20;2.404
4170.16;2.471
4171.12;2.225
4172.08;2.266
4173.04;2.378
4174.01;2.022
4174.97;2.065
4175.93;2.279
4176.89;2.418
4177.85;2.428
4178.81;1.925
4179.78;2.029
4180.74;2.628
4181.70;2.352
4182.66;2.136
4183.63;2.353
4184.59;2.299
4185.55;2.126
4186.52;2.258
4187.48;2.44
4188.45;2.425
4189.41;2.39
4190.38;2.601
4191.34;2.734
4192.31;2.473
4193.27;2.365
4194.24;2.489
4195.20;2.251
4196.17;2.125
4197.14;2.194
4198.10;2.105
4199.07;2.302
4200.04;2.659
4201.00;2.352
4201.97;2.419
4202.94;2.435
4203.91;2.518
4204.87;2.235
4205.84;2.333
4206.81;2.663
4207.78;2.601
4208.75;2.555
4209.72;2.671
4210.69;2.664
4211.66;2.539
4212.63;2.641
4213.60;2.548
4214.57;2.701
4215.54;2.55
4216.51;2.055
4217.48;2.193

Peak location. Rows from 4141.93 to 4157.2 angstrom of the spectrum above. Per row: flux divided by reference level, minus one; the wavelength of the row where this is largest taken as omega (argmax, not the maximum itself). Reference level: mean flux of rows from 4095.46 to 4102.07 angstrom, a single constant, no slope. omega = 4151.00 angstrom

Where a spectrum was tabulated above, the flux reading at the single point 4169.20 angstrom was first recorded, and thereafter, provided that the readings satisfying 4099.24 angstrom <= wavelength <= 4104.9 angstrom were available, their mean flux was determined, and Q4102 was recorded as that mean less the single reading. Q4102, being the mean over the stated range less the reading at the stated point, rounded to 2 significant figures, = -0.21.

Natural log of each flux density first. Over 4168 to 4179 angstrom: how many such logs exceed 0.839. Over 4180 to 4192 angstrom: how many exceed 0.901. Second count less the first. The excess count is -3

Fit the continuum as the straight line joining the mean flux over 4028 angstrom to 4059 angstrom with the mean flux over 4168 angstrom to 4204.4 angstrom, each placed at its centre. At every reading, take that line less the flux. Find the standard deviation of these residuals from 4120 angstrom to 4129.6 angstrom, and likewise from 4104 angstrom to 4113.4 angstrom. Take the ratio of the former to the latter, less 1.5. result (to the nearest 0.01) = -0.86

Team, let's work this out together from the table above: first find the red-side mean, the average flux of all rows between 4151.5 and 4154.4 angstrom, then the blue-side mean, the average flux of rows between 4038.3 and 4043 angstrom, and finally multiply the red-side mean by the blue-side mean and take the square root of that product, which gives 2.35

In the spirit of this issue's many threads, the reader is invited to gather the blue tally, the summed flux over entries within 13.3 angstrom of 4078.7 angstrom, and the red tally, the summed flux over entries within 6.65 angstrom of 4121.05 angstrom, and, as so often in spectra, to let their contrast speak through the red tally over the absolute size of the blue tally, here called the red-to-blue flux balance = 0.52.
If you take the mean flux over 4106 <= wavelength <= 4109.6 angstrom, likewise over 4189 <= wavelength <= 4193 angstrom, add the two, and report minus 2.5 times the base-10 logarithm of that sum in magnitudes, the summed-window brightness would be -1.69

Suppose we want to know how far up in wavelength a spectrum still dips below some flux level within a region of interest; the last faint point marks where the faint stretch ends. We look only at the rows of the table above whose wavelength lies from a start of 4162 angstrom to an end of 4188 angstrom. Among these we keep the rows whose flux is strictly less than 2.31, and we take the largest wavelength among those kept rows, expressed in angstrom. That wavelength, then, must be 4186.52 angstrom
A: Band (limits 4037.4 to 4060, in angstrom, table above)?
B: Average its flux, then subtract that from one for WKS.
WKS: -1.320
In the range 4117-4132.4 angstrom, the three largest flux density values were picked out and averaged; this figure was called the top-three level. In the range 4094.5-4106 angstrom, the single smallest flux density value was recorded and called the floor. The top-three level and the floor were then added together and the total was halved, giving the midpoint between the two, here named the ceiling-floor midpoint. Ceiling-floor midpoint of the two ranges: 2.37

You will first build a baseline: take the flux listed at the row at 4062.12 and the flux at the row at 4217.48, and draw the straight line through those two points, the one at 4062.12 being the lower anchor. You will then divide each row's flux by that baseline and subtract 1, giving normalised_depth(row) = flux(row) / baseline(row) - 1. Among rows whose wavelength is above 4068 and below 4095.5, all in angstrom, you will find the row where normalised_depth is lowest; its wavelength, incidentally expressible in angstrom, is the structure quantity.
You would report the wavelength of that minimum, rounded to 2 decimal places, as 4076.18 angstrom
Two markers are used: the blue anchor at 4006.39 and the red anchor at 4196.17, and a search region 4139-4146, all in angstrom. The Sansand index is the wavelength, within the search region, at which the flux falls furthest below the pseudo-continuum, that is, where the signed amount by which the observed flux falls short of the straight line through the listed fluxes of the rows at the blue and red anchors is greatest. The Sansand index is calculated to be 4145.27 angstrom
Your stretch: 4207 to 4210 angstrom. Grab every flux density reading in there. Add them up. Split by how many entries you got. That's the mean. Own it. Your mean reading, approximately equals 2.61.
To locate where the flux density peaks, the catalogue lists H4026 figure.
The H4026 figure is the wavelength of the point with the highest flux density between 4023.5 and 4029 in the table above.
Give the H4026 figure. 4023.95 angstrom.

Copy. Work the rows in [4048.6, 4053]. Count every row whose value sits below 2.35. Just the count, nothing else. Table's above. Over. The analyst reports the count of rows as 1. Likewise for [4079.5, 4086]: 0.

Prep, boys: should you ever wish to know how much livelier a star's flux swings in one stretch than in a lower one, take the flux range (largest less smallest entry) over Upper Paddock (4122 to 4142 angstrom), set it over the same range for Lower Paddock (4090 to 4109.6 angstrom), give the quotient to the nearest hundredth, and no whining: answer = 0.76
